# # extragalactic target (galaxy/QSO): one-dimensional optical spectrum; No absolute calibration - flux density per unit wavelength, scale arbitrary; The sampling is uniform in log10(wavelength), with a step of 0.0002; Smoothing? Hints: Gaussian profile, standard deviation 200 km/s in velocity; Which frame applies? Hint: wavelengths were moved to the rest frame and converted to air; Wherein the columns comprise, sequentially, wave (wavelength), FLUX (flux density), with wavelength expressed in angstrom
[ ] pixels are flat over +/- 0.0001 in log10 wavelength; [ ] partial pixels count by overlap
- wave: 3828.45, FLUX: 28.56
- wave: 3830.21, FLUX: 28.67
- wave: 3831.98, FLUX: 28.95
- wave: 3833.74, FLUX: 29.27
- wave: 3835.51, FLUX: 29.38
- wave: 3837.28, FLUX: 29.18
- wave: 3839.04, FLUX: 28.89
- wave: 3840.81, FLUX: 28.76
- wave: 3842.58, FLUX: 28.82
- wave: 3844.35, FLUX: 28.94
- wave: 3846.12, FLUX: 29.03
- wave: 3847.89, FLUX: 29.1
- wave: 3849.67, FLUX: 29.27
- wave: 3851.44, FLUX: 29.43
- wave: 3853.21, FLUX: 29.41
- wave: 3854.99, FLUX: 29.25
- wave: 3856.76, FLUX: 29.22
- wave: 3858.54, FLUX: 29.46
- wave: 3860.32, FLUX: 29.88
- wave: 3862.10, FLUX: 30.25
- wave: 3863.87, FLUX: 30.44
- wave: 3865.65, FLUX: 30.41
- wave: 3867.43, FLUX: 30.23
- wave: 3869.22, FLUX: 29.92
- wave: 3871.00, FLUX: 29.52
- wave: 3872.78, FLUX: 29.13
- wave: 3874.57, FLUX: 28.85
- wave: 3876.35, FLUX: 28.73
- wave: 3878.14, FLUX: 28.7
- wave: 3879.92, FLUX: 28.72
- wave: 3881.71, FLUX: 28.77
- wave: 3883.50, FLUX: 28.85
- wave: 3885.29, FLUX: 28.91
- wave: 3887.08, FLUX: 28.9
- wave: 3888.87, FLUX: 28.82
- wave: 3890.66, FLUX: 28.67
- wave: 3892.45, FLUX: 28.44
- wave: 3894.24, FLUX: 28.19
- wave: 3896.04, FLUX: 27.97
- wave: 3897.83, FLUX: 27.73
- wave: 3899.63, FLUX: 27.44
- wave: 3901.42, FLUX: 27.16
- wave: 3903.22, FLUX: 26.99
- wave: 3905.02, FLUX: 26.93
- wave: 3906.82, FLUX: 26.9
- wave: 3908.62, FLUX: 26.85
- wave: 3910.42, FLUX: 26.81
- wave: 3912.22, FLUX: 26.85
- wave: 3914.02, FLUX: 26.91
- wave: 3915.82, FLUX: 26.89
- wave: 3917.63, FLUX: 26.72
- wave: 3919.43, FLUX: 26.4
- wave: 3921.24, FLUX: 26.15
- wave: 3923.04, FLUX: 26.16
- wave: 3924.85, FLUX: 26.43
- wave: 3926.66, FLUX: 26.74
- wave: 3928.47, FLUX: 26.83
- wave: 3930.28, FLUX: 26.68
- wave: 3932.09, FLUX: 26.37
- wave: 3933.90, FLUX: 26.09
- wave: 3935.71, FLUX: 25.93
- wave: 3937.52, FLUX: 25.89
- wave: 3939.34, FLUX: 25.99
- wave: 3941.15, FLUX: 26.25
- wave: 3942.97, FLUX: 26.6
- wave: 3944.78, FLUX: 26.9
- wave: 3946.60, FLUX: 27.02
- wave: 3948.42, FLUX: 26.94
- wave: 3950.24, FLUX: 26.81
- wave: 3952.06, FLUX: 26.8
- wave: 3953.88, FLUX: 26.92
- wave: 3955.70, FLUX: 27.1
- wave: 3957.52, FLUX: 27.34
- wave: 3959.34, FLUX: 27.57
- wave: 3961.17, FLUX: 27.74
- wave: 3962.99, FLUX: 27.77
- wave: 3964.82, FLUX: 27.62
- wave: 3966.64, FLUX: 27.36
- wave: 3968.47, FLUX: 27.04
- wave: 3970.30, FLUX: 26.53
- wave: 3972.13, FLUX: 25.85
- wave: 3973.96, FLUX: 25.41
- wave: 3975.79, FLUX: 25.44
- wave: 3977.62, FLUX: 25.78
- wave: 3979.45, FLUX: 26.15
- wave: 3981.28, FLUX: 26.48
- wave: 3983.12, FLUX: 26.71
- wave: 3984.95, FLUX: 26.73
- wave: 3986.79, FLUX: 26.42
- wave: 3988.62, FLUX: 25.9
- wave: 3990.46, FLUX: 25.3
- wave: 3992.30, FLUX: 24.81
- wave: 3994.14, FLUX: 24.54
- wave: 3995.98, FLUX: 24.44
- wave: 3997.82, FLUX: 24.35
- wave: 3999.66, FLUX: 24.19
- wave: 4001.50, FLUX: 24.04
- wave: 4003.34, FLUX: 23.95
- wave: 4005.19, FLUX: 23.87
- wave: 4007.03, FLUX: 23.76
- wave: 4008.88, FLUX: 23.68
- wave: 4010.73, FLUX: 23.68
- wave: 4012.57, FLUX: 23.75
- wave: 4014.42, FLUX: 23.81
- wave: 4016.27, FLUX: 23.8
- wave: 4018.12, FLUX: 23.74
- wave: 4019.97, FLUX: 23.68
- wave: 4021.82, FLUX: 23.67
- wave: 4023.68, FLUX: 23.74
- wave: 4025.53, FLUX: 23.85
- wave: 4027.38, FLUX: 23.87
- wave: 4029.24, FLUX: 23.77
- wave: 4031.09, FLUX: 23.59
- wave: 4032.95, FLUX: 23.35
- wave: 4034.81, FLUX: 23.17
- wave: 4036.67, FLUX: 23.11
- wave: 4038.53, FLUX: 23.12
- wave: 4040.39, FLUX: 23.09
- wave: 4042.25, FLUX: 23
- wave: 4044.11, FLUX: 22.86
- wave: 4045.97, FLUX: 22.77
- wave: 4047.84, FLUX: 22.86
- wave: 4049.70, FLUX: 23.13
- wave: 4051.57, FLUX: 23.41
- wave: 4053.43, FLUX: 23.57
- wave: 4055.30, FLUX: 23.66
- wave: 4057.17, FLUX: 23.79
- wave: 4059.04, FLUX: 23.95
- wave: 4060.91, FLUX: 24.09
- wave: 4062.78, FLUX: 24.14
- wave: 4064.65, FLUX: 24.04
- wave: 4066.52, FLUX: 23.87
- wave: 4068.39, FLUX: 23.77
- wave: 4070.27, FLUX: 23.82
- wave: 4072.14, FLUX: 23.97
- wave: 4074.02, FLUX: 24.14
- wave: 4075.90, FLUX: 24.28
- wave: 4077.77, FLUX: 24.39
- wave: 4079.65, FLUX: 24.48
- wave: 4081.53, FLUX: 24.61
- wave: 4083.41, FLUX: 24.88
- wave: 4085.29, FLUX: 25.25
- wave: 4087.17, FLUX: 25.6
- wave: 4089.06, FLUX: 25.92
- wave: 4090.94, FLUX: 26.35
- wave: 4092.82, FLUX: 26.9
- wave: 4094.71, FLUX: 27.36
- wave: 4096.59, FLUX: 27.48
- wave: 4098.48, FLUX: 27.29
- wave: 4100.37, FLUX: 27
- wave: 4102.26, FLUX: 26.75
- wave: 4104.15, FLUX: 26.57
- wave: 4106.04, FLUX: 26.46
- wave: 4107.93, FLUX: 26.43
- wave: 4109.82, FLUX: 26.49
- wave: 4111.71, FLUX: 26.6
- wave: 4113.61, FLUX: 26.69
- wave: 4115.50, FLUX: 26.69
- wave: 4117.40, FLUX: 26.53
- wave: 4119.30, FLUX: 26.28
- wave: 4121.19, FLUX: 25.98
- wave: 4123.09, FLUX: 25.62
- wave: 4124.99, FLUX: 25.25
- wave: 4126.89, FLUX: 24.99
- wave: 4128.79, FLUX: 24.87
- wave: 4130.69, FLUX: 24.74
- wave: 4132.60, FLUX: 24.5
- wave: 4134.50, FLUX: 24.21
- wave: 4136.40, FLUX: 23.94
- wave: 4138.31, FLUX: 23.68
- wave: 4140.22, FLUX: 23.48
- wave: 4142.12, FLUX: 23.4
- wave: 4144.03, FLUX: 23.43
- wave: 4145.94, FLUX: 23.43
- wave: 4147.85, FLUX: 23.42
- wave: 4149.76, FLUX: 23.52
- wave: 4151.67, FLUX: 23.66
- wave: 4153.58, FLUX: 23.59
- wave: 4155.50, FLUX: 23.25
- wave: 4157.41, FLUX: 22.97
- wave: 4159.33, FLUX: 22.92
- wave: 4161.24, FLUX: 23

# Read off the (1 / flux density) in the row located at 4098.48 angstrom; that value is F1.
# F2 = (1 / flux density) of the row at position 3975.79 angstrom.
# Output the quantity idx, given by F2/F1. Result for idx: 1.07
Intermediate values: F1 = 0.0366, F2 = 0.0393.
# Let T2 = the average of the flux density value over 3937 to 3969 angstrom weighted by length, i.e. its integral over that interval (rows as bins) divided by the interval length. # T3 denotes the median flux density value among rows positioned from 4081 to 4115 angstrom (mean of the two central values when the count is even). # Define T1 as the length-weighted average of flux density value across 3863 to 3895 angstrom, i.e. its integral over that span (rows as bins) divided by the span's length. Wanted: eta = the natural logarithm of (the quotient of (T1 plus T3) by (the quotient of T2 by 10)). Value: 3.03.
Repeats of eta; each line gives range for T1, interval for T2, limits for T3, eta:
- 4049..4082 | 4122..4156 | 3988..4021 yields 2.99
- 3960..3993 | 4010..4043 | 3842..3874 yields 3.17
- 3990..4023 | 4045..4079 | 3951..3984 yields 3.06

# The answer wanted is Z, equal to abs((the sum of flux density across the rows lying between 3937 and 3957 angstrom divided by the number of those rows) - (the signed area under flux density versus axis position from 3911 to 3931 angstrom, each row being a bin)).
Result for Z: 506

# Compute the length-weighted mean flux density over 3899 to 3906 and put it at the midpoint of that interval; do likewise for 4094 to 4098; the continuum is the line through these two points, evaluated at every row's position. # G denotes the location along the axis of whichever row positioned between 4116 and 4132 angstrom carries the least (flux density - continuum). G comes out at 4130.69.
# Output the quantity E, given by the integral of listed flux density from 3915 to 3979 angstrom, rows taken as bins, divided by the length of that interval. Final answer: 26.6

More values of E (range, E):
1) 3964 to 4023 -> 25.1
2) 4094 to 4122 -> 26.7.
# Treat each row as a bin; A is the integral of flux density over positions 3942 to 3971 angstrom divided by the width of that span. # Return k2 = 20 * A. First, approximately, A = 27.1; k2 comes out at 543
